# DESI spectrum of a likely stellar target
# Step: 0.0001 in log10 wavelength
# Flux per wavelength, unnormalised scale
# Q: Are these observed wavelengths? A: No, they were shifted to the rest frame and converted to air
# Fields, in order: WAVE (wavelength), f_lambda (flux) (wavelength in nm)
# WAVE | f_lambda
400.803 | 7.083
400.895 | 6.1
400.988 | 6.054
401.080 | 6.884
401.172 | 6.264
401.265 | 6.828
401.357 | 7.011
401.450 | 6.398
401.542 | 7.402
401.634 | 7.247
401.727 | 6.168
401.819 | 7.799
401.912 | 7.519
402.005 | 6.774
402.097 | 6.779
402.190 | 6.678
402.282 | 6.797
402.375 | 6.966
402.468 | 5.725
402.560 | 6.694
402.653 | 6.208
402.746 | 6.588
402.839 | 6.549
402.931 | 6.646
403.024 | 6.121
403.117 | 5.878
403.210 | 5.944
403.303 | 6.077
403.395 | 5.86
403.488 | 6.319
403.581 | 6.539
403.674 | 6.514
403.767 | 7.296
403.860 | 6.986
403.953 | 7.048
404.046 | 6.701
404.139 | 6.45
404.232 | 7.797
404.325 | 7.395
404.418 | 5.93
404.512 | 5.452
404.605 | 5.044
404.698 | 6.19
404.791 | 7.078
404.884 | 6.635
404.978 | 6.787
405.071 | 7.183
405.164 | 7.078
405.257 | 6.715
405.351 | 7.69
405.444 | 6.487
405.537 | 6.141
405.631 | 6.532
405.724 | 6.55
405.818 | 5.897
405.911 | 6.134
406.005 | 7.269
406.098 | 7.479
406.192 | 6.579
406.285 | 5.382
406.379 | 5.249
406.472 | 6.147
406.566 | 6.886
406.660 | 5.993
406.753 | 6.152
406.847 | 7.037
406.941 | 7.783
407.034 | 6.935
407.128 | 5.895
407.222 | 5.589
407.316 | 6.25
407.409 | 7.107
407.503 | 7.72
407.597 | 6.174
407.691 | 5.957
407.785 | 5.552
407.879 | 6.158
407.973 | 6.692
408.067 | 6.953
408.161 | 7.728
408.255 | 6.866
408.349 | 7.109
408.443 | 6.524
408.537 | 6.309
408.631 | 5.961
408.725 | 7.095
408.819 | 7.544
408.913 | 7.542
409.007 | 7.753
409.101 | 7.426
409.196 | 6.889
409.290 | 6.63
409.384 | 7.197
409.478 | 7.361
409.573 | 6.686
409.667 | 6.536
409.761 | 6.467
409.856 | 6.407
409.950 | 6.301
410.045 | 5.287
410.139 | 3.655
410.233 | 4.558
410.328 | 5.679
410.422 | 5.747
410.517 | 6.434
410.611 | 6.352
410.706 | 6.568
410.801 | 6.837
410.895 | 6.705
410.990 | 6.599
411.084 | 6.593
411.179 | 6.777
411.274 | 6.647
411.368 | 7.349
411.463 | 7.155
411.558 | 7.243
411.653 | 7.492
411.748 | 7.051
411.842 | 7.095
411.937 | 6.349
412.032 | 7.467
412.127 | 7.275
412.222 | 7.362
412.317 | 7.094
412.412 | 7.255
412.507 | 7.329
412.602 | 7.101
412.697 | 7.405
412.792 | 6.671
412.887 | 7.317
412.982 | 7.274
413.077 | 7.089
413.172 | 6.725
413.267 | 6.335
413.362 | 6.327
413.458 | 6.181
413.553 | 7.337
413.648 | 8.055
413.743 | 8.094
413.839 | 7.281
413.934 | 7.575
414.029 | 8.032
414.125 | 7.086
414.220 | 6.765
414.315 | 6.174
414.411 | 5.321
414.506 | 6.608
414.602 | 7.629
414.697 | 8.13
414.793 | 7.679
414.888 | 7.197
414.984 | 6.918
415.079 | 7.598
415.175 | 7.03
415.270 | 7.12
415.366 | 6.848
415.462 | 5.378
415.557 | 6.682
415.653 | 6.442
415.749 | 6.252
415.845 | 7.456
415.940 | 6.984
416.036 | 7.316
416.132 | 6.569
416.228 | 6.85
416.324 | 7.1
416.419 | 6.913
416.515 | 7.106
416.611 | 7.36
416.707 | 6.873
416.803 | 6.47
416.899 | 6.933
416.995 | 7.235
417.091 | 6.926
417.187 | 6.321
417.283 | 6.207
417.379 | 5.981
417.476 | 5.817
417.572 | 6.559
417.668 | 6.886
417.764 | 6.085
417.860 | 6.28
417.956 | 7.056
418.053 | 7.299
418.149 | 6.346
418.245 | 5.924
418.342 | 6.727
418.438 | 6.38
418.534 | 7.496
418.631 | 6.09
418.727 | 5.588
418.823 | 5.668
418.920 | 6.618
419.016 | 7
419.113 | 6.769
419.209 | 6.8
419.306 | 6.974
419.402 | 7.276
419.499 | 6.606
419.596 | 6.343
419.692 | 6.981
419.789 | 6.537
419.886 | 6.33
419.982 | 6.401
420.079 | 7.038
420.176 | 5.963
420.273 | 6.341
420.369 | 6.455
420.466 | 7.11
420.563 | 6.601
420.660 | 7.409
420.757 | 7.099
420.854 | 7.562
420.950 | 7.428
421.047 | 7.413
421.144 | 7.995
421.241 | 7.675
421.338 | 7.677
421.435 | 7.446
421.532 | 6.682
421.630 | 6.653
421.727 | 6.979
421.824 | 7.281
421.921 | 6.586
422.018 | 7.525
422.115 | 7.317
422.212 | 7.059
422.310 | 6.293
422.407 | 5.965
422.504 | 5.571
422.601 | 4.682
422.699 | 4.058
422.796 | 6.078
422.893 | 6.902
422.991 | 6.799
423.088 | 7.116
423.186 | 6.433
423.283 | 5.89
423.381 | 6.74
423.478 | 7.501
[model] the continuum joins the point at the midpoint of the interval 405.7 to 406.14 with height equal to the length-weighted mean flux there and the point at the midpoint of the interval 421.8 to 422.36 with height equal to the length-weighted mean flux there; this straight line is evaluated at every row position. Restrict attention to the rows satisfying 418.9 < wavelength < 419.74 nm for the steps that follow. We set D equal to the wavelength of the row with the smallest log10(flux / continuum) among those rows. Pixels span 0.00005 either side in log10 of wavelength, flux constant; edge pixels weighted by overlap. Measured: 419.596 nm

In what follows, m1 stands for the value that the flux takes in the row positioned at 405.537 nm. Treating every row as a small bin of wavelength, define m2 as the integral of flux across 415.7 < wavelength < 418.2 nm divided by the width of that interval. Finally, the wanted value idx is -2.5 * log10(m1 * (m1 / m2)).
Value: -1.87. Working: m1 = 6.141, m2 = 6.74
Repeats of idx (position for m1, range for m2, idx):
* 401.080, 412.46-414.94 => -2.06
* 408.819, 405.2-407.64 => -2.35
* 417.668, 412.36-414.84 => -2.06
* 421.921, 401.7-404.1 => -2.05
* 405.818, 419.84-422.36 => -1.74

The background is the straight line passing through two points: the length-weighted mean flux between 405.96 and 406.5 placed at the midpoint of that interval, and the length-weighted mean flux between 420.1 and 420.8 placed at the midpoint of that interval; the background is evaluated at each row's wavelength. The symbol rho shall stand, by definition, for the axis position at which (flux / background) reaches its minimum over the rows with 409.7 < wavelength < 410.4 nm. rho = 410.139 nm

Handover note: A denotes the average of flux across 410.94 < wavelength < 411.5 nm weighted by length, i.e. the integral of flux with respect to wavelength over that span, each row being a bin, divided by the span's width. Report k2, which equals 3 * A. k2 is 20.5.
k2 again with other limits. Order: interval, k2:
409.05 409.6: 21.1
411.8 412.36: 21.3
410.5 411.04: 19.8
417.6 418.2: 20.0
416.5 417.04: 21.0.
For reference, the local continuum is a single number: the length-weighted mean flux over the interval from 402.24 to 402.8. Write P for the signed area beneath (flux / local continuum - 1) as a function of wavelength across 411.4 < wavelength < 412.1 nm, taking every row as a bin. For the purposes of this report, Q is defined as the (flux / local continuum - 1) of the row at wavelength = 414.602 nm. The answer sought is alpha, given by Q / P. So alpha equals 2.5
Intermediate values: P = 0.07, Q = 0.18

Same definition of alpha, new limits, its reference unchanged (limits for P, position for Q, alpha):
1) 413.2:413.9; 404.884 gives 0.4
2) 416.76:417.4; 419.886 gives -2.0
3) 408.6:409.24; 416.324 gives 1.3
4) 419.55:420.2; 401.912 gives 32.1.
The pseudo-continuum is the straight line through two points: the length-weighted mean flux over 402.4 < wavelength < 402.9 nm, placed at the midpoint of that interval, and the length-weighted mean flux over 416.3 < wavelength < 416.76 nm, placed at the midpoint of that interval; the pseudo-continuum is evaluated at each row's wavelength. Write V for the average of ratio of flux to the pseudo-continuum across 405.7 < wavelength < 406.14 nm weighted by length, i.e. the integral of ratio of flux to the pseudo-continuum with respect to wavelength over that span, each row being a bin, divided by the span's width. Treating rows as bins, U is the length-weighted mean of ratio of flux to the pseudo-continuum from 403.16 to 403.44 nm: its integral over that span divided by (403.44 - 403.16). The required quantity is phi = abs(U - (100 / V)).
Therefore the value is 97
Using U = 0.93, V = 1.02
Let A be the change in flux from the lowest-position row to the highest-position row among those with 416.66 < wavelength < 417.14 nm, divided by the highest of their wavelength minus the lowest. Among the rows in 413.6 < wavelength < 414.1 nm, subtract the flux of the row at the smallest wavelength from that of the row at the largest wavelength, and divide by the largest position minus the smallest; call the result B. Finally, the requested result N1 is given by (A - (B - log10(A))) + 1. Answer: 0.3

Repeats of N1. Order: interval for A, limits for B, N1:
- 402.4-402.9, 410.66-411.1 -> 3.5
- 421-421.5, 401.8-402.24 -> 3.0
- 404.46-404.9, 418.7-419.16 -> 1.6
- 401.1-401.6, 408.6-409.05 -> -0.2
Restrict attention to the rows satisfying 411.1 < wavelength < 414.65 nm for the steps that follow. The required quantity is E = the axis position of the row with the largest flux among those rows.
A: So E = 413.743 nm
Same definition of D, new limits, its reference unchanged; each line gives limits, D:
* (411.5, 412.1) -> 411.937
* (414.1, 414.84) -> 414.411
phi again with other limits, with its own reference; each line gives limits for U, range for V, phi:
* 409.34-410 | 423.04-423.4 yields 113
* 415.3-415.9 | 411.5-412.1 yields 95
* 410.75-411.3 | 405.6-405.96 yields 103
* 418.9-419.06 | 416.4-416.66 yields 98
